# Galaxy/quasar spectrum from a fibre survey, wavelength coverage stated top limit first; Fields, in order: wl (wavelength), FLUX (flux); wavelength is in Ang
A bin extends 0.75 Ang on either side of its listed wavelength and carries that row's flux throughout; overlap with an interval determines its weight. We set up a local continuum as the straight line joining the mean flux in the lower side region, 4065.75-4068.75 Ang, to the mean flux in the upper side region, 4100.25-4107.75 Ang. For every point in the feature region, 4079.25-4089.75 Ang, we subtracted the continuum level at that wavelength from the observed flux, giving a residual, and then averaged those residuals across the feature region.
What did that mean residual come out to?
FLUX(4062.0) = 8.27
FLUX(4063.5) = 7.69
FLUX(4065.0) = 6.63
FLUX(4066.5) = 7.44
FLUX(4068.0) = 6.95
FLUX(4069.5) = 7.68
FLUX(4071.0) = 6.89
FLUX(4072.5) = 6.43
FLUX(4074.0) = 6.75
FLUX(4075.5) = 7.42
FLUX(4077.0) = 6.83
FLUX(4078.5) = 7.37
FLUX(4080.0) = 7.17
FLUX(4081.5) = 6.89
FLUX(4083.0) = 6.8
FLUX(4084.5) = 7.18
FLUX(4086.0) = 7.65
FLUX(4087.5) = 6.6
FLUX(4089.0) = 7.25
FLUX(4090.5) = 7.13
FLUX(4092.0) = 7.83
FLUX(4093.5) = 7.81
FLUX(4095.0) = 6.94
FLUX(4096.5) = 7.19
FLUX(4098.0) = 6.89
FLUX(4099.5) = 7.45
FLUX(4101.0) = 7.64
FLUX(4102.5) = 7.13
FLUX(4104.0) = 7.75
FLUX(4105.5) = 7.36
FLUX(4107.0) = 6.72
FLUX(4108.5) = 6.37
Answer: -0.18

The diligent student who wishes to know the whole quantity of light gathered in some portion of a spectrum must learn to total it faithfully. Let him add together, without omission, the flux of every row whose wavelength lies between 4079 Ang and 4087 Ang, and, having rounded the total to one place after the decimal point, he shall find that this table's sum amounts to 35.7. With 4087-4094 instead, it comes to 36.6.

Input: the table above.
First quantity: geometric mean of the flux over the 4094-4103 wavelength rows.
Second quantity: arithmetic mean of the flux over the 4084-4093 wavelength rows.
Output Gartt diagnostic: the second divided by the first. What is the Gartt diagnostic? 1.01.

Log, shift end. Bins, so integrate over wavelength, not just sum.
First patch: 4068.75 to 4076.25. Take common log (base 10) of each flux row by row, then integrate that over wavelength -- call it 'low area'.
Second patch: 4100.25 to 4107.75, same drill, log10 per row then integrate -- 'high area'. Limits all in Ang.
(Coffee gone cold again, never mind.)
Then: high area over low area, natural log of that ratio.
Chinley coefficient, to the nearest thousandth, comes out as 0.021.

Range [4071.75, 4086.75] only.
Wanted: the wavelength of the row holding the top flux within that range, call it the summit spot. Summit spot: 4086.0 Ang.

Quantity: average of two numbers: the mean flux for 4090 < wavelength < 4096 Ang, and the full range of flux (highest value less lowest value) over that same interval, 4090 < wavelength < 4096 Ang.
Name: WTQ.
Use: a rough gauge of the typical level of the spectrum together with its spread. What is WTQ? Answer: 4.16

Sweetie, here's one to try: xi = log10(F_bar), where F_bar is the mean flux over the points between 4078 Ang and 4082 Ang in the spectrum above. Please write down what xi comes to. 0.854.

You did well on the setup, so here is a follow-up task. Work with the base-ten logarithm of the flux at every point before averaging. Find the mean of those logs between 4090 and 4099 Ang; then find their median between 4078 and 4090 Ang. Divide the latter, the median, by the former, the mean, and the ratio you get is 0.99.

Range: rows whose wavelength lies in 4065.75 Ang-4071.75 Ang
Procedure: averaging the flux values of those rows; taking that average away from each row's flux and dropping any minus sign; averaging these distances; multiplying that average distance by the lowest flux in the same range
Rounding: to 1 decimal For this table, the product 2.2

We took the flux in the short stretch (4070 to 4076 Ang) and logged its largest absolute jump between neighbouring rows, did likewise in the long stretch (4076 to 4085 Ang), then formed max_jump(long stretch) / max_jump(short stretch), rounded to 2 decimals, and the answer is 0.81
